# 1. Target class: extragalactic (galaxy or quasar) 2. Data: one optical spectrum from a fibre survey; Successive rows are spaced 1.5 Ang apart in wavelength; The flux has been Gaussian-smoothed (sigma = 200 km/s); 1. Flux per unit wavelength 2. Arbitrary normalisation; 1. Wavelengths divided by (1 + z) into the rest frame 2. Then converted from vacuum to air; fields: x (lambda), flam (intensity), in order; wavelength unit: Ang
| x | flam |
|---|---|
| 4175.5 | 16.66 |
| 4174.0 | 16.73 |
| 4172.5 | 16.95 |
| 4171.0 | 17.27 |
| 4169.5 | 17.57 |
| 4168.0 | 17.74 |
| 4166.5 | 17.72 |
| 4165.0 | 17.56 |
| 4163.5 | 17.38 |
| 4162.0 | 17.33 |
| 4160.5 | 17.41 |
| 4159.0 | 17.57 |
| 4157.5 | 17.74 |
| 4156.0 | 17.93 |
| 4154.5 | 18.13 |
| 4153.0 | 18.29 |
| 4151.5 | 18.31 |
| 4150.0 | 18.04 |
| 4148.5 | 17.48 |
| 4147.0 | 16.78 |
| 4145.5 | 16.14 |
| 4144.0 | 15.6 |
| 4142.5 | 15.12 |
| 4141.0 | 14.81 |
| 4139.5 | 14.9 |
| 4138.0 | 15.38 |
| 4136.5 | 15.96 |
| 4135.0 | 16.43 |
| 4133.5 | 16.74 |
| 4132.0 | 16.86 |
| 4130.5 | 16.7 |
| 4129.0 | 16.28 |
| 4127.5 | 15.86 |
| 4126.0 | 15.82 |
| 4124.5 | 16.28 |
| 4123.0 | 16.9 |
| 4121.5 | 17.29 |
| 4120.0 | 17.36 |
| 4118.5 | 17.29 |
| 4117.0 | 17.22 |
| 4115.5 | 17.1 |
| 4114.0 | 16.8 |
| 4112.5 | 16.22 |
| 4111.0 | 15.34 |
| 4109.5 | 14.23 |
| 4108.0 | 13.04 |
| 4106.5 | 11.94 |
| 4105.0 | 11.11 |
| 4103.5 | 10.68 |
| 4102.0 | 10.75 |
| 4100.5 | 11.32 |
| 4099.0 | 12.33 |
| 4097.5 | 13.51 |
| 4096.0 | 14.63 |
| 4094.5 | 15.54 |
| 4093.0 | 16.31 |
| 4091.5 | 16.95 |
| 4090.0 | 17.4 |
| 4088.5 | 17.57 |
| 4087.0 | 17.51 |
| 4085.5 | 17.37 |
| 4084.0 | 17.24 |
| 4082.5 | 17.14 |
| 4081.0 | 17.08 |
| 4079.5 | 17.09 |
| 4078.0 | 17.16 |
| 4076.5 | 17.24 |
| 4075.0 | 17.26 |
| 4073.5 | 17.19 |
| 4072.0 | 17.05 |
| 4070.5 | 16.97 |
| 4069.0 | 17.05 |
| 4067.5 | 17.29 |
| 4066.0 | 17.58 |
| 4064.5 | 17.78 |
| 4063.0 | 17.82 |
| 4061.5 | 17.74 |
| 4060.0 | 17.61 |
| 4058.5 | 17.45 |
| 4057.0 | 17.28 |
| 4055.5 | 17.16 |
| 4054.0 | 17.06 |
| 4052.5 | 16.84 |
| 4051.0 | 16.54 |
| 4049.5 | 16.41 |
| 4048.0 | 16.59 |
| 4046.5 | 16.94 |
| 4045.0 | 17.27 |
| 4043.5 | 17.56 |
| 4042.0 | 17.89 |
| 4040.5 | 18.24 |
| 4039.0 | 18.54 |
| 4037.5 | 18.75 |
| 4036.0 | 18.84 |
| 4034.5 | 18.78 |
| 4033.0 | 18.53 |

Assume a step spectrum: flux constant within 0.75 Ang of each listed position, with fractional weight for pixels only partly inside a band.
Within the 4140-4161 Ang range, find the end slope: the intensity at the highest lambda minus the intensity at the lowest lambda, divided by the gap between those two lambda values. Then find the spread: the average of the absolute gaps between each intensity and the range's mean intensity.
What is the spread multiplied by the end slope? 0.13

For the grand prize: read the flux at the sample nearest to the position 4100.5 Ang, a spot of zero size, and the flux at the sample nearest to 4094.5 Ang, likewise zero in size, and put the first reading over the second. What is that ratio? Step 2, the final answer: 0.73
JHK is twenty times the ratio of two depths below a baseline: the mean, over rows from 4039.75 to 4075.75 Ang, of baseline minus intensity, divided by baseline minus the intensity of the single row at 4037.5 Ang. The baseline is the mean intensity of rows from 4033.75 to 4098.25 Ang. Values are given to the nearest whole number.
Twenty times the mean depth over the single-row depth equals 1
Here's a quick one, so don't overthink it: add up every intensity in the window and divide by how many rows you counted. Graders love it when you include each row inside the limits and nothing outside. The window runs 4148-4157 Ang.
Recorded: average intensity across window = 18.0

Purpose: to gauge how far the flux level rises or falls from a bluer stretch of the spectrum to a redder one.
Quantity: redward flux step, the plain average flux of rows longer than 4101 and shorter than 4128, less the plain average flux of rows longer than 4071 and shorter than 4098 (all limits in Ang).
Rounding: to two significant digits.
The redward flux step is -1.7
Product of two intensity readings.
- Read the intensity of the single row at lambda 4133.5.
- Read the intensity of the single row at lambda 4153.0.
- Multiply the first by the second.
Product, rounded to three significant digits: 306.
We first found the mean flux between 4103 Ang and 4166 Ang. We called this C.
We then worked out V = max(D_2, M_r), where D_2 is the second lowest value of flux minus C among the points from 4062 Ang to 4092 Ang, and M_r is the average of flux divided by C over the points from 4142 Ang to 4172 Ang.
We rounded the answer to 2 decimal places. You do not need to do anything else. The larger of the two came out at 1.07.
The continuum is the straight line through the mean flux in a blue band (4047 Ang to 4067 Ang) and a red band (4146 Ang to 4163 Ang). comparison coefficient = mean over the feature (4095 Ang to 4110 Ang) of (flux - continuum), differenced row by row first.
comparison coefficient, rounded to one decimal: -5.1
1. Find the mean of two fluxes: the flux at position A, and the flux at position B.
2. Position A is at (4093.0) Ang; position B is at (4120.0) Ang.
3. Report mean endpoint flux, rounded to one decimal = 16.8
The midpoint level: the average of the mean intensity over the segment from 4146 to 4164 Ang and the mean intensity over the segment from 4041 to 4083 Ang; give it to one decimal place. 17.5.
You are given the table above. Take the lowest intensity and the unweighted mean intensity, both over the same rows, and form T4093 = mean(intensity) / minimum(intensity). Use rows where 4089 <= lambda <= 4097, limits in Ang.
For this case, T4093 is 1.10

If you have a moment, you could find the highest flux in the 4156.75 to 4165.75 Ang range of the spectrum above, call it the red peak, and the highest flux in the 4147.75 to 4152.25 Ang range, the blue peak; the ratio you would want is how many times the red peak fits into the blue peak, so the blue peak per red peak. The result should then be 1.03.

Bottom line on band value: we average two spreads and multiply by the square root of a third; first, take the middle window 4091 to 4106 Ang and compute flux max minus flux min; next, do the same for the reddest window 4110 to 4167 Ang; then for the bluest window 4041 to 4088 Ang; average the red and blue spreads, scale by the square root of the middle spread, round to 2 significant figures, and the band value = 6.2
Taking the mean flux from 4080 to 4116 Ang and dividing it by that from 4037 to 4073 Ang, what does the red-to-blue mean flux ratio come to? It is 0.86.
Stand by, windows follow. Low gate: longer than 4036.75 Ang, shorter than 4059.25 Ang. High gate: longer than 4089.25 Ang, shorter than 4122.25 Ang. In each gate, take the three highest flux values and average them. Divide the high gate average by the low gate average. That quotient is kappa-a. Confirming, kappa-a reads 0.94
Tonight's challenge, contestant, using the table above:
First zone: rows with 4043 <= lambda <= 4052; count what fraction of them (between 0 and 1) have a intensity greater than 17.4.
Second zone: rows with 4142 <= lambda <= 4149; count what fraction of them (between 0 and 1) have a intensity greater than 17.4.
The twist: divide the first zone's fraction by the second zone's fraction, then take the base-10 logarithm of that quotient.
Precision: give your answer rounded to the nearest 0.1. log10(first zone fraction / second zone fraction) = -0.1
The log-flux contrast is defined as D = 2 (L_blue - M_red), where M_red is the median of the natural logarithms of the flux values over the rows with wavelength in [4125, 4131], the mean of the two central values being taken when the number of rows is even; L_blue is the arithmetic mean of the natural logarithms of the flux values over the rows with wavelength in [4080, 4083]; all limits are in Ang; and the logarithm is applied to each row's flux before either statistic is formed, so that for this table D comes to 0.13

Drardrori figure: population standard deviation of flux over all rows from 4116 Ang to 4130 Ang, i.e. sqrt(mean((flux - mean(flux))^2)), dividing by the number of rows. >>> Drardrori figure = 0.60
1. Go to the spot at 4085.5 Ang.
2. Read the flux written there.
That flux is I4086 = 17.37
